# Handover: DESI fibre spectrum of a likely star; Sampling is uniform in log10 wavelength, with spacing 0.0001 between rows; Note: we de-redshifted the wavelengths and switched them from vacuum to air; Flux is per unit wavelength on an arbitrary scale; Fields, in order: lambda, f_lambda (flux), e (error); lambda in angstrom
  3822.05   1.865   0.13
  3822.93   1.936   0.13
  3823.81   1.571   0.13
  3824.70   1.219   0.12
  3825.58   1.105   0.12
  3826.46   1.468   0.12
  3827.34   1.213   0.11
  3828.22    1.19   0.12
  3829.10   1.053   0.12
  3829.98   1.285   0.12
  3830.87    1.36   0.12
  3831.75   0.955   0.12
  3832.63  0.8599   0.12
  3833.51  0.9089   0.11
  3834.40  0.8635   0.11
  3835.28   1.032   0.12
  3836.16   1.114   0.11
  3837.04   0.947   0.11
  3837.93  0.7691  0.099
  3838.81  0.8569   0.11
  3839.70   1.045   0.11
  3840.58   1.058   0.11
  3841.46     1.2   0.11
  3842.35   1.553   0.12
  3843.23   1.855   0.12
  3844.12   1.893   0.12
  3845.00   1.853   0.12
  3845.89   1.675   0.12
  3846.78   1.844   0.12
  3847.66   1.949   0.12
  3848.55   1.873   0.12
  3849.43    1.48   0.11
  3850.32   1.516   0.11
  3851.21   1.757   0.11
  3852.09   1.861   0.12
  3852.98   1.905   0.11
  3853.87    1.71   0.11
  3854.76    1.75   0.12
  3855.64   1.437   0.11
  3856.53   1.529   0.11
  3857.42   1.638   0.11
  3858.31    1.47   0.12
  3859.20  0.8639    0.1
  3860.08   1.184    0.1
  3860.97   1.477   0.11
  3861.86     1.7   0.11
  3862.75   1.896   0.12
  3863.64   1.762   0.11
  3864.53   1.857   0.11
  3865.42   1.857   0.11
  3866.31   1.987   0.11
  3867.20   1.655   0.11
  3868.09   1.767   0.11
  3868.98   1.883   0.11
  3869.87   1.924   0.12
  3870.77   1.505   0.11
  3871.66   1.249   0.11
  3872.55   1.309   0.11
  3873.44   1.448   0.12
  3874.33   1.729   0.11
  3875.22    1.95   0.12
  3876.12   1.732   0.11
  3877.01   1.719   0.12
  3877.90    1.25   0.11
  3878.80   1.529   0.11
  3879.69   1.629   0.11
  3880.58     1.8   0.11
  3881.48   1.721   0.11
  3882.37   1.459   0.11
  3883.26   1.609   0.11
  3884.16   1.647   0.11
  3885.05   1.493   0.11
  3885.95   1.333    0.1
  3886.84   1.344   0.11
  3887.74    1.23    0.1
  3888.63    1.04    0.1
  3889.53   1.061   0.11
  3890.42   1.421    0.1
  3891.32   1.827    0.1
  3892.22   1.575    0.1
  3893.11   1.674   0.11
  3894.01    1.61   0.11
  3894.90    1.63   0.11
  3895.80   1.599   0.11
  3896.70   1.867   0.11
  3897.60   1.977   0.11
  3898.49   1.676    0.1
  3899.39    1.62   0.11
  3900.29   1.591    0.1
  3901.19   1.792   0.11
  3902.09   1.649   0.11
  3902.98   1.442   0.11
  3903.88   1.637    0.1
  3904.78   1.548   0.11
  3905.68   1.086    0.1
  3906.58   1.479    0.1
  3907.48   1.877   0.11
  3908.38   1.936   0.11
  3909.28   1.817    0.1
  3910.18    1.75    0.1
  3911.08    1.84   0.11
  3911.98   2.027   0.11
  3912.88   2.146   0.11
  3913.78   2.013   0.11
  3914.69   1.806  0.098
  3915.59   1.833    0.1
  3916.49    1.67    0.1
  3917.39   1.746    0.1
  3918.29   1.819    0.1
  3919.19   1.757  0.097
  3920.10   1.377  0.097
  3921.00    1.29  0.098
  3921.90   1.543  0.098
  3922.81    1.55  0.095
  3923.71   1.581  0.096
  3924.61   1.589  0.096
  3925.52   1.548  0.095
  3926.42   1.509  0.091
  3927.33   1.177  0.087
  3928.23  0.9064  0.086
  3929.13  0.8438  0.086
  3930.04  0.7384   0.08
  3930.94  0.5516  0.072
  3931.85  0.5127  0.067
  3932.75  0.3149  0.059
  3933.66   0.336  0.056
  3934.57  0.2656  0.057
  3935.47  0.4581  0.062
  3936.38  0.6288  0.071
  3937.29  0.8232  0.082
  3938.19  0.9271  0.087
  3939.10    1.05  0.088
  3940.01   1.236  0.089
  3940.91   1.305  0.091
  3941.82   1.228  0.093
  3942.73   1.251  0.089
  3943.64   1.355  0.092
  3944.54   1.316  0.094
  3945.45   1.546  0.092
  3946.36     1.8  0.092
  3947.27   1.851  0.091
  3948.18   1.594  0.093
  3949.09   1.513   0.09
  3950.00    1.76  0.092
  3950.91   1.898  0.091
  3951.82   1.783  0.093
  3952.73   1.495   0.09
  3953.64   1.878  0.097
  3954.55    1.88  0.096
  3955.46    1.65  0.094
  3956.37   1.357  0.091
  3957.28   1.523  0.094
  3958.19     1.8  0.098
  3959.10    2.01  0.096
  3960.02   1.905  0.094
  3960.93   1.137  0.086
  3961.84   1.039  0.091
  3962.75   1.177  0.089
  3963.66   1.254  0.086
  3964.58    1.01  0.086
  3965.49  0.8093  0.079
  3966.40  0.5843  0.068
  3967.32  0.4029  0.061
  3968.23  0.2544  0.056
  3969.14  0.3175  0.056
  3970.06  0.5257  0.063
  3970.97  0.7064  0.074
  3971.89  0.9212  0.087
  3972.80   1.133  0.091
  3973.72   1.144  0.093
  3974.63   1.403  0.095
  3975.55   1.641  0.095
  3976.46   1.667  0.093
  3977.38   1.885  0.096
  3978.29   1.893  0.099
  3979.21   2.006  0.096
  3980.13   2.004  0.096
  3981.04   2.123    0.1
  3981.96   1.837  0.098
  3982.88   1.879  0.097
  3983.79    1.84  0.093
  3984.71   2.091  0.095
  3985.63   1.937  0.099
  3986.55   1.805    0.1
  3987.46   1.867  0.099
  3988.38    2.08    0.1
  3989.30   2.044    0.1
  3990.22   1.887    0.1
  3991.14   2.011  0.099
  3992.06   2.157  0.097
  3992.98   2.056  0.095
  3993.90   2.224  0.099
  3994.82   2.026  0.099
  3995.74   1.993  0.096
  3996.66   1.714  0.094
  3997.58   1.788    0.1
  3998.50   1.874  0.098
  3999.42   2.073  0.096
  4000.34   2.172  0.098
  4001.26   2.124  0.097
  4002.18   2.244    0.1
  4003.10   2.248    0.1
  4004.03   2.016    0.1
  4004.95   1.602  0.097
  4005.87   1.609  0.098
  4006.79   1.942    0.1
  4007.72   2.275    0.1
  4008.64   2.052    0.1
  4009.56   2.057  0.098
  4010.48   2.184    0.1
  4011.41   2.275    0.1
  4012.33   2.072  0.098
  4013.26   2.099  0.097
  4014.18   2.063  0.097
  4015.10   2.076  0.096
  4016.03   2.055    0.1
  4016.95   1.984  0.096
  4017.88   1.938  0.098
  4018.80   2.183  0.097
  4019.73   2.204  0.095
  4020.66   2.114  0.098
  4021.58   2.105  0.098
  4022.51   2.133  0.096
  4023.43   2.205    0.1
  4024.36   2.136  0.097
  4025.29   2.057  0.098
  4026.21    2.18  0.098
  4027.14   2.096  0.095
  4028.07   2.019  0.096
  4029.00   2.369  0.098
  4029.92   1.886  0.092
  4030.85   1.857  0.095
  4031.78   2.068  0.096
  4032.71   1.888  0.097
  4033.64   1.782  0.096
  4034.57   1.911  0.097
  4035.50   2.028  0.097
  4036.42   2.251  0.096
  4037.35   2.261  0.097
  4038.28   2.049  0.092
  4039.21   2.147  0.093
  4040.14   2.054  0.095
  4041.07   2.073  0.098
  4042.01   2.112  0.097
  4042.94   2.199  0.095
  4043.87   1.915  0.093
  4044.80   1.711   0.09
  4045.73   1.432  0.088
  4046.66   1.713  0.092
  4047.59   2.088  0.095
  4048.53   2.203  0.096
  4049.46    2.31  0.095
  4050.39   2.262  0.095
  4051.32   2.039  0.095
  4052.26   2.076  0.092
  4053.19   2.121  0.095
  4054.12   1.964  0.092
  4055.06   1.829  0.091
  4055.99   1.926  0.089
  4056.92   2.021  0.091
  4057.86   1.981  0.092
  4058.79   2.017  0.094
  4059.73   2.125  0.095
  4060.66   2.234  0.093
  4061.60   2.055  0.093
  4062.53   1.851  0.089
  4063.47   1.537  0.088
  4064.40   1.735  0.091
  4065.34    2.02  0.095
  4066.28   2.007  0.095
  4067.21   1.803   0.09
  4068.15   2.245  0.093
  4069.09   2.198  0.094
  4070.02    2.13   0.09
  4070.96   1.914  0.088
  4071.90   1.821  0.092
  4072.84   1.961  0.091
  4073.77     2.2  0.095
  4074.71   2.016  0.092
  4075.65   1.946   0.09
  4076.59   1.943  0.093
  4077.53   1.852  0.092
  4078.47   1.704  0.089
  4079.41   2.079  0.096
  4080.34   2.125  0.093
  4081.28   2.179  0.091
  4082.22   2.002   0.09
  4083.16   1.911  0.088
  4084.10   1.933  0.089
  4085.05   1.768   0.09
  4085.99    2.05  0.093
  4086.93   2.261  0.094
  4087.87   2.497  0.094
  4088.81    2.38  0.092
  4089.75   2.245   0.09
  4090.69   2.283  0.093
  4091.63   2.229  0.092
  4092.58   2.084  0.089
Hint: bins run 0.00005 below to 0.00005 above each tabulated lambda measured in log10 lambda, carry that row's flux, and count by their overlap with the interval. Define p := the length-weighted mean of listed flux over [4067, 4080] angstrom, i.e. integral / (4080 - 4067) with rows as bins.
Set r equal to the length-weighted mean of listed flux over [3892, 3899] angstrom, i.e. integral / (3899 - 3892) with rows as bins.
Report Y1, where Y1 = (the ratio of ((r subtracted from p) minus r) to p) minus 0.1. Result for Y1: -0.8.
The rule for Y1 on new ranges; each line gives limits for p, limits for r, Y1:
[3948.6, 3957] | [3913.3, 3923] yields -1.1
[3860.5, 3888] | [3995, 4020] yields -1.6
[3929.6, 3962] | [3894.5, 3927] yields -1.7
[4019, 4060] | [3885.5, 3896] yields -0.5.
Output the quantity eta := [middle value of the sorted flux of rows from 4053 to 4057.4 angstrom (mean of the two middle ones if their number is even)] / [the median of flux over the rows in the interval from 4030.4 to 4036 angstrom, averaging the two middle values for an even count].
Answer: 1.03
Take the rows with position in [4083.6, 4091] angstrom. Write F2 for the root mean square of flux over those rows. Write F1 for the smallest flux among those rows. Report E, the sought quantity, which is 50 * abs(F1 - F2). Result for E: 21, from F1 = 1.768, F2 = 2.2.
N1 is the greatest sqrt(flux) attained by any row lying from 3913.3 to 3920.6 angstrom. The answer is 1.42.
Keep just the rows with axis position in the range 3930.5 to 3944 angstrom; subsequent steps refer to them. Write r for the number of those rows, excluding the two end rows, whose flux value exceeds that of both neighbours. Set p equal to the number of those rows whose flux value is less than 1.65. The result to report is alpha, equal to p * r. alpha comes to 30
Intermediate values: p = 15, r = 2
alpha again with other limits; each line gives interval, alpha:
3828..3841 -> 45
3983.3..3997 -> 0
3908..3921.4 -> 6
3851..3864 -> 28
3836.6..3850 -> 16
